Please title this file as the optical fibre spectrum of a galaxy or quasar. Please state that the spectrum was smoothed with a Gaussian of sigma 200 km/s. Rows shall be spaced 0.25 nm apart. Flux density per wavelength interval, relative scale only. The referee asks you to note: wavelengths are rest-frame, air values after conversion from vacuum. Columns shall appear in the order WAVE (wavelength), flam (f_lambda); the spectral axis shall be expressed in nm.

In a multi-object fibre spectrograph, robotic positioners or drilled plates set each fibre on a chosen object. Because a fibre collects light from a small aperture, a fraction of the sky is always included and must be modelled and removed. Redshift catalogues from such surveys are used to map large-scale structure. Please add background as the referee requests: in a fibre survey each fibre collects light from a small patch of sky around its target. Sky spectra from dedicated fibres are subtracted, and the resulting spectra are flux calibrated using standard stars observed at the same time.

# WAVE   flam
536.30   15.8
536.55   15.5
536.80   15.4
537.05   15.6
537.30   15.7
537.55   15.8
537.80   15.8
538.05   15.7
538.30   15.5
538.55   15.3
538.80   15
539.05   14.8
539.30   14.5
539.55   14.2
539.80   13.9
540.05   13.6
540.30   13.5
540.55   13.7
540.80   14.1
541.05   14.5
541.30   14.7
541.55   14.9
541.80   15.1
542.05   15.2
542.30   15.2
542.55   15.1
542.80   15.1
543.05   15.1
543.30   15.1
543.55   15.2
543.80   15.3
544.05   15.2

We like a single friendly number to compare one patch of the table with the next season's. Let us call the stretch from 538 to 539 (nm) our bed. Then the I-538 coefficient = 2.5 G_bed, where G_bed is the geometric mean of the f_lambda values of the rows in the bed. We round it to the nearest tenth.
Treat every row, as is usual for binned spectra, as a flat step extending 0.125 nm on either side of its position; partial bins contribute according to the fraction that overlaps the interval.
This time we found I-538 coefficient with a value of 38.4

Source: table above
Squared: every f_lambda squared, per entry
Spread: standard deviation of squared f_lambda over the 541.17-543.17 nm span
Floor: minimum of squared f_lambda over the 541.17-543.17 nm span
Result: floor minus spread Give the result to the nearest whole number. 211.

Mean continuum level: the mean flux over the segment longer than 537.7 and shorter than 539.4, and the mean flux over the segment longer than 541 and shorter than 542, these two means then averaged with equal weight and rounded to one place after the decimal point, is 15.0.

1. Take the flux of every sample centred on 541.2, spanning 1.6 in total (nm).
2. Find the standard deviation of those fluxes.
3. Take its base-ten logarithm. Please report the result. -0.3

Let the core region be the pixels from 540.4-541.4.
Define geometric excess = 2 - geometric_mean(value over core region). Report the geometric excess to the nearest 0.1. -12.2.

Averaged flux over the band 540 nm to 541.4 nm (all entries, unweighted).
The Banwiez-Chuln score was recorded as 14.0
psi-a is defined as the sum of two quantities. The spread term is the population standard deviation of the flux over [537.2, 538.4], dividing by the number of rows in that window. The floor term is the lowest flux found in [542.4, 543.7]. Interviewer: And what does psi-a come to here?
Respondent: 15.2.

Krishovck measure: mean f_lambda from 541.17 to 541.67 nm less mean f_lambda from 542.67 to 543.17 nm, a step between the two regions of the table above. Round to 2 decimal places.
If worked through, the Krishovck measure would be -0.30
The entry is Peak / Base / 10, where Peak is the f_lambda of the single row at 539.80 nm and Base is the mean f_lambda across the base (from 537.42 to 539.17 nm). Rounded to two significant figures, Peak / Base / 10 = 0.090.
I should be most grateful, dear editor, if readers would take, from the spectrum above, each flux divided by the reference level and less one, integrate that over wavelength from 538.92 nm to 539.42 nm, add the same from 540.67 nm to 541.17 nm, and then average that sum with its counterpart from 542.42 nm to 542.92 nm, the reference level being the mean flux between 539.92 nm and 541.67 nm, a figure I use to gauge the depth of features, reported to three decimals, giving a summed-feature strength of 0.029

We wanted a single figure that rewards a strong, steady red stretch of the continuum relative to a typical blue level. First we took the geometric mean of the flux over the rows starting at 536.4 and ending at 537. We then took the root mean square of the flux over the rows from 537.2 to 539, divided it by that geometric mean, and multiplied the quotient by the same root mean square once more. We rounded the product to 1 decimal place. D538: 15.6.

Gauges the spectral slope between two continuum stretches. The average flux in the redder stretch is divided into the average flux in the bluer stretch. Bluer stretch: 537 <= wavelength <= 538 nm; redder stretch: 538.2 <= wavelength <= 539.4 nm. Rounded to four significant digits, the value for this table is 1.047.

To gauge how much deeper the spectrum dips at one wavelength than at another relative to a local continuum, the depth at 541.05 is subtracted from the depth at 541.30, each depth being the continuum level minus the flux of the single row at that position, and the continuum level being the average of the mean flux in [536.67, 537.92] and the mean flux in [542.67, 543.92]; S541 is -0.2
